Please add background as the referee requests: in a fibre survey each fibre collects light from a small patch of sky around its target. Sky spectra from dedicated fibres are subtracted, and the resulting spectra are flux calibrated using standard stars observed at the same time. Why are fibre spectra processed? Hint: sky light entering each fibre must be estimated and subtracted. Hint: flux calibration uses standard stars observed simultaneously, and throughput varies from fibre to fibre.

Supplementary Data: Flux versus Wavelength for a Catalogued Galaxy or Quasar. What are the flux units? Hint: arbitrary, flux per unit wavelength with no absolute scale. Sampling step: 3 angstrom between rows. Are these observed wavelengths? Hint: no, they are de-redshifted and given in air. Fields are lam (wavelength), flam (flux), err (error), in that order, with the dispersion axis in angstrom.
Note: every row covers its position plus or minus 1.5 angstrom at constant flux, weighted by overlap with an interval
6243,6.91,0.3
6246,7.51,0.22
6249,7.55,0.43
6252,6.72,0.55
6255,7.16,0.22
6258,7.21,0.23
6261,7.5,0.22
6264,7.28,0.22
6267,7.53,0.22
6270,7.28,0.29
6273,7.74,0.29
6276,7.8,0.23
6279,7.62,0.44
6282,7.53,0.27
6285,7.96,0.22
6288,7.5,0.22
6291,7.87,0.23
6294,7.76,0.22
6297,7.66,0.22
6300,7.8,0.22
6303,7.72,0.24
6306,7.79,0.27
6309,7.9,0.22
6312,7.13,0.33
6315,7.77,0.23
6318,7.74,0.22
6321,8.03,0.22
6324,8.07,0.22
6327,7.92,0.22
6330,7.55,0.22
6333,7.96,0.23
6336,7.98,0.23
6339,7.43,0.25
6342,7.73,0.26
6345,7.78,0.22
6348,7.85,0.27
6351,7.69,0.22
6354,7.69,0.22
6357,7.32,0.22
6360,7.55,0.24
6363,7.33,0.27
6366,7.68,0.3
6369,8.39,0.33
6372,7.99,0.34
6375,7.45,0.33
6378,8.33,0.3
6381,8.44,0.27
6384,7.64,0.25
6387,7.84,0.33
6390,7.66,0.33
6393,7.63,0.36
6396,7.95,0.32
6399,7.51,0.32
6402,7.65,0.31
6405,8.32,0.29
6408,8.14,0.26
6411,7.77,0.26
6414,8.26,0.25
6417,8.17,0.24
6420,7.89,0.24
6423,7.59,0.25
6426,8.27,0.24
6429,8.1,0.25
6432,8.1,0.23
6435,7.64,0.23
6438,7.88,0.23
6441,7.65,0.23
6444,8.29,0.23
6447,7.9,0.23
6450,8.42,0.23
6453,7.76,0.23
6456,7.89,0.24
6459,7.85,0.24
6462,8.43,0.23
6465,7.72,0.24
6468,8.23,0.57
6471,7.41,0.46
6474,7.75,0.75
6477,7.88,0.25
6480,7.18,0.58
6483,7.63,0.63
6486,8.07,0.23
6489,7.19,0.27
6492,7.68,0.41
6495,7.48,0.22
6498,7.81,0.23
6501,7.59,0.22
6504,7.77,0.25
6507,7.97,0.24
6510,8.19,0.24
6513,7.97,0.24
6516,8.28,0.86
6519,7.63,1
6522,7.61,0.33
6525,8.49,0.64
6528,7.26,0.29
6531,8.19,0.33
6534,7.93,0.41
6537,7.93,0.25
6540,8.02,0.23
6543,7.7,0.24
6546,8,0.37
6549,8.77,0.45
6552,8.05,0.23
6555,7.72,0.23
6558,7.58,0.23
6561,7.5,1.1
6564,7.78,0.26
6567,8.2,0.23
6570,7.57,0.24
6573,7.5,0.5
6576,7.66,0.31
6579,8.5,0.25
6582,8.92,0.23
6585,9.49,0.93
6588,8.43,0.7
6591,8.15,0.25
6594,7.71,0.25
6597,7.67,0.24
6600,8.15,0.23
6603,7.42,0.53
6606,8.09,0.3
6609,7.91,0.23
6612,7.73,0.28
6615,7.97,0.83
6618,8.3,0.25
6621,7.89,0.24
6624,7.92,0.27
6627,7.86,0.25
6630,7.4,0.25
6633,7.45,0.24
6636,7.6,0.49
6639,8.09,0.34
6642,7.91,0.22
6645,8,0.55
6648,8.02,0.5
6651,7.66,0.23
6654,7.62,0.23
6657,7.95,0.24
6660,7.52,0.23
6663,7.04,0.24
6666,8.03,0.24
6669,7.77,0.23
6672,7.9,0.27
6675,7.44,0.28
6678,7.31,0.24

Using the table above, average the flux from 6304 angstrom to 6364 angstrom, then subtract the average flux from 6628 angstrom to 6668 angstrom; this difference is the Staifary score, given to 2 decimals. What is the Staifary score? 0.00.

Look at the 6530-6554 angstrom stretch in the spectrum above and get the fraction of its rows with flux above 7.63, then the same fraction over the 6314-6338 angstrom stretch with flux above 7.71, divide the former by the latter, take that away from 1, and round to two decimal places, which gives -0.14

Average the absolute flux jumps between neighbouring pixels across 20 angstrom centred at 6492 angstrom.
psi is 0.43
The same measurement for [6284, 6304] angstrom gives 0.21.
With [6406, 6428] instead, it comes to 0.37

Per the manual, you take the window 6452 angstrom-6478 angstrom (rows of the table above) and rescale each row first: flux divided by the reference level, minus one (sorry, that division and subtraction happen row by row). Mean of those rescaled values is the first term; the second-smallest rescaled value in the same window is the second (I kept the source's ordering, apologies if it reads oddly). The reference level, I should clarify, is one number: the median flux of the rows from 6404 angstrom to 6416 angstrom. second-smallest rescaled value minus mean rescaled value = -0.020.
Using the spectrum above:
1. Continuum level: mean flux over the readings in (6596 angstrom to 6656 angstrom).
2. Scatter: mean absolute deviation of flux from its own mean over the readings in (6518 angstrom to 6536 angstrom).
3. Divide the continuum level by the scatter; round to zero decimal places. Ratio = 22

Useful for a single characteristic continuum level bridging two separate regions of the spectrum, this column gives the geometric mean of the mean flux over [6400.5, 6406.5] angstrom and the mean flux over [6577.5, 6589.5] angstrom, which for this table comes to 8.40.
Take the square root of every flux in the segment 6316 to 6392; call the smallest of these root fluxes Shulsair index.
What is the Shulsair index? 2.71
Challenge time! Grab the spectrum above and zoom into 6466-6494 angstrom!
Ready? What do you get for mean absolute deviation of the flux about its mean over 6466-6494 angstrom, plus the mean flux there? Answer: 7.95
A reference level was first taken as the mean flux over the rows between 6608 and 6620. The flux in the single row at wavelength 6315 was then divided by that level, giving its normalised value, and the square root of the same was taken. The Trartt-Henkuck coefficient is 0.987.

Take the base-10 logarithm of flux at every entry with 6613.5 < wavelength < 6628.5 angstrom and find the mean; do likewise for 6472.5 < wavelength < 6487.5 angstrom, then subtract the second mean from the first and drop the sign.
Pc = 0.016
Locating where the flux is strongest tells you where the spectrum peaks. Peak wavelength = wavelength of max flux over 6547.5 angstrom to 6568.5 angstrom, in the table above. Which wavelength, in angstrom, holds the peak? 6549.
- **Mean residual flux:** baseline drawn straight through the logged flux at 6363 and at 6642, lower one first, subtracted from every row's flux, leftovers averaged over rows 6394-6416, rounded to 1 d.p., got 0.5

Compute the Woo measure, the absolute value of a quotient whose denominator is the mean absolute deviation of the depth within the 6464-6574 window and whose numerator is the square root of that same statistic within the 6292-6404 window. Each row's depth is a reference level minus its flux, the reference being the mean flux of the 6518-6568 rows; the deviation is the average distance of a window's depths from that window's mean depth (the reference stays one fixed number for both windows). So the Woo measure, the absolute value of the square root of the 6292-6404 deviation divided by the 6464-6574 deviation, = 1.64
